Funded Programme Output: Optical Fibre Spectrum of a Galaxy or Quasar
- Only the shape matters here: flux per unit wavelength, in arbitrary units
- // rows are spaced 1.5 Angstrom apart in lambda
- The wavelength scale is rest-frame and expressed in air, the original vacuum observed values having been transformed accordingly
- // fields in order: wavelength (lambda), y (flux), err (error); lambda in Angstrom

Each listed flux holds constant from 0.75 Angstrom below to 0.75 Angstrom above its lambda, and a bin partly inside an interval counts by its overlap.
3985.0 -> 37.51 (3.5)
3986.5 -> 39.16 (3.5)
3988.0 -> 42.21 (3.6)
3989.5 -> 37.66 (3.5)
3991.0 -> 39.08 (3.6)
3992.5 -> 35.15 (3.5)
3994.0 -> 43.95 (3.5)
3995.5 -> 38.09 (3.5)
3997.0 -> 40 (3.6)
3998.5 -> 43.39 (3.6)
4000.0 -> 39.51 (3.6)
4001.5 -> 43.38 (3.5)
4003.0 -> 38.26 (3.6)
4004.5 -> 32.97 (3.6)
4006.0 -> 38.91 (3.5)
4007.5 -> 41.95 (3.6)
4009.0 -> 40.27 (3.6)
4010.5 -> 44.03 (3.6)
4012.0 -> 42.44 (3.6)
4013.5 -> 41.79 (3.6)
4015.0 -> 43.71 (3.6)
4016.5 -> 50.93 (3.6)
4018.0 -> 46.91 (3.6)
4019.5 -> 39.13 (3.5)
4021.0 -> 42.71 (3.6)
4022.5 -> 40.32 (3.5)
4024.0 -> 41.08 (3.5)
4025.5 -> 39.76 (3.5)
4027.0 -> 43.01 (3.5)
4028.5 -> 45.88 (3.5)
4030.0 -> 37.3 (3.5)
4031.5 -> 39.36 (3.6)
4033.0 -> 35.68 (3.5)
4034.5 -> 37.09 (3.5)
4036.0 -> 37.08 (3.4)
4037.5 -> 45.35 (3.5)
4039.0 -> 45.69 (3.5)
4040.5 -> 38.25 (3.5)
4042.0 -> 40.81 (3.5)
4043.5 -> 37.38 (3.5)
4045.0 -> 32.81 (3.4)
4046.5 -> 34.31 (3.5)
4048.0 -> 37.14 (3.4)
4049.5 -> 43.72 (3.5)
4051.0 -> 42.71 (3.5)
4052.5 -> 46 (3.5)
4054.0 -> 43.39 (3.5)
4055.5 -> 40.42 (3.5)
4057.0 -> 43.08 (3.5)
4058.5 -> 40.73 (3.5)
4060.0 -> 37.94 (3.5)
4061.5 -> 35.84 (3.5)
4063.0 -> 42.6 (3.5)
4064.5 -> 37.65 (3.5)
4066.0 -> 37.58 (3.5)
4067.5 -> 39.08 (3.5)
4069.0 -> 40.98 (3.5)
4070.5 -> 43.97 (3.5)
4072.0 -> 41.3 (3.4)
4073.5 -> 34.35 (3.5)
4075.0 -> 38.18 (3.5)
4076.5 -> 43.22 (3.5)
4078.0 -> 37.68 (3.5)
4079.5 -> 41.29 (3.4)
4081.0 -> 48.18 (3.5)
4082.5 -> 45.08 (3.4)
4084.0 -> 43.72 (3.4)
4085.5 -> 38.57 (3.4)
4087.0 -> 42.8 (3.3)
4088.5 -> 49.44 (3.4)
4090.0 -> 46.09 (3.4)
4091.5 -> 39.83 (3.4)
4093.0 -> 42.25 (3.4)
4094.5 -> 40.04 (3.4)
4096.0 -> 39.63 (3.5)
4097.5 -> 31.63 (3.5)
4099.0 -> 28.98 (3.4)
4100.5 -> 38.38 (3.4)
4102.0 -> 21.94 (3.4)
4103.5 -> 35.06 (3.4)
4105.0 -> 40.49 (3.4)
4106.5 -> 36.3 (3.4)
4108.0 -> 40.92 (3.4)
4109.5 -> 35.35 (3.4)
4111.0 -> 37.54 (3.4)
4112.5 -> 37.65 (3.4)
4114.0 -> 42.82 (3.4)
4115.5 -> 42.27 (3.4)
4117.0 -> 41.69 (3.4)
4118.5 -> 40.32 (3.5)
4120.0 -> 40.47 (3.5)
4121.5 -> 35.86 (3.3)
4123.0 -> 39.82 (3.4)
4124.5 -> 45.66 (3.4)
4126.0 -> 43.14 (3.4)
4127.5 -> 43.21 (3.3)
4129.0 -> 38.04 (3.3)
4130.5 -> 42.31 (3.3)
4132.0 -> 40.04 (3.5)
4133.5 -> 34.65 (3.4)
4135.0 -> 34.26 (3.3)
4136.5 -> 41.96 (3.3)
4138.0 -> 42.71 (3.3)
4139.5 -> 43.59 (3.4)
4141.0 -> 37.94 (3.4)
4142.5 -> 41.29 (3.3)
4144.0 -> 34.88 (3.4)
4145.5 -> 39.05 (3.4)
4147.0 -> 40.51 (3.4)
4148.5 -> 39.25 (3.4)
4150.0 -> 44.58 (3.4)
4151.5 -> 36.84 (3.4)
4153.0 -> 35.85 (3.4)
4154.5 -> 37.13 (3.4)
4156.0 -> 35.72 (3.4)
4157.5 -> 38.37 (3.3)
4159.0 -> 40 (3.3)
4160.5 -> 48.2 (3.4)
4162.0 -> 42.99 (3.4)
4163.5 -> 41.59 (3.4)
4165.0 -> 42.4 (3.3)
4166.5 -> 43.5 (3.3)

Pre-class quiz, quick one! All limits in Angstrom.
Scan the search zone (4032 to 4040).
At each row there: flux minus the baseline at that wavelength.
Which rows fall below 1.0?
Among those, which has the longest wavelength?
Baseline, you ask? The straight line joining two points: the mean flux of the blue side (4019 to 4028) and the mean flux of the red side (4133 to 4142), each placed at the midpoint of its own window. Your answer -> 4036.0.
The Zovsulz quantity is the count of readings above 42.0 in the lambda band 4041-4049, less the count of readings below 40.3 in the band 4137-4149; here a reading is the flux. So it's -4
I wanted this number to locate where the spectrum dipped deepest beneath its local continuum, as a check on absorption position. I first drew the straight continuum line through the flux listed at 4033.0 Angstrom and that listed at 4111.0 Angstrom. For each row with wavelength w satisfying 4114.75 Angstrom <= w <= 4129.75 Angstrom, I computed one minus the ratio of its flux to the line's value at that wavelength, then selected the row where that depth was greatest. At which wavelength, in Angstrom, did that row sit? 4121.5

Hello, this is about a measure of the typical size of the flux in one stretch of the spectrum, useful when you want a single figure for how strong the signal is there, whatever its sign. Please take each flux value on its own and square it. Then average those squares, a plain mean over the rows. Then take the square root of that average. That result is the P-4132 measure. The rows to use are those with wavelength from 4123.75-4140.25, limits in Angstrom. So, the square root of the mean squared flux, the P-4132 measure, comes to 41.0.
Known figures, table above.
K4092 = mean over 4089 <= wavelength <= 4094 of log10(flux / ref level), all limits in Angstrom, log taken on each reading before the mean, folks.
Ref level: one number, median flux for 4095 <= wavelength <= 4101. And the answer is 0.09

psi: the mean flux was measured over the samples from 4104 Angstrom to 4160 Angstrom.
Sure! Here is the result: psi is 39.5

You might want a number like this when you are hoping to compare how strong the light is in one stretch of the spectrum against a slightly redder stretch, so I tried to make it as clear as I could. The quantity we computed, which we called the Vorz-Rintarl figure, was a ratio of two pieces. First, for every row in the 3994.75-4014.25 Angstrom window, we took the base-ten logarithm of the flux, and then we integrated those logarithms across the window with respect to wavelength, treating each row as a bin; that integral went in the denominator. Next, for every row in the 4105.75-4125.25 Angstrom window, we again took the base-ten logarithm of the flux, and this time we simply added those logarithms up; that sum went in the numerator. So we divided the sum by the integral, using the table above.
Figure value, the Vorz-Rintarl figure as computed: 0.6638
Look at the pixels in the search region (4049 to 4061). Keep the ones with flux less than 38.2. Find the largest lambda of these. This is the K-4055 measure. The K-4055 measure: 4060.0 Angstrom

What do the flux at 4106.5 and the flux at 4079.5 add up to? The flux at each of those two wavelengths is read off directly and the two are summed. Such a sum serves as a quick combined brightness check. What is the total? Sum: 77.6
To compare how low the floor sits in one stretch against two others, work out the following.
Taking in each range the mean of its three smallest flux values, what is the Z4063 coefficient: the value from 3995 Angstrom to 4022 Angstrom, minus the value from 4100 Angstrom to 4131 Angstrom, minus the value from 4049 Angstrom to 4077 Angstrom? -30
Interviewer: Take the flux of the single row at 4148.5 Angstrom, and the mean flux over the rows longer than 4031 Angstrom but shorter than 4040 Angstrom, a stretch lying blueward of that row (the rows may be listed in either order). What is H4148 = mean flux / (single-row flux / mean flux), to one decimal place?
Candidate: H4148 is 40.8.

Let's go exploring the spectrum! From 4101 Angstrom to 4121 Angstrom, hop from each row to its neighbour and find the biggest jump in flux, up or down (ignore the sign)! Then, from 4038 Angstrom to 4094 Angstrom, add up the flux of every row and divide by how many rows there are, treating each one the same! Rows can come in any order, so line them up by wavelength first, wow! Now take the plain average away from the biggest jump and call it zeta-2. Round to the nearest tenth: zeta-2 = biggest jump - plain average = -27.8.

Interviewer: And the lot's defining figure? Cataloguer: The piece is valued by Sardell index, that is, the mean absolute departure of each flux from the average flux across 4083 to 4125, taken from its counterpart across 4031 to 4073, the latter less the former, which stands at -0.8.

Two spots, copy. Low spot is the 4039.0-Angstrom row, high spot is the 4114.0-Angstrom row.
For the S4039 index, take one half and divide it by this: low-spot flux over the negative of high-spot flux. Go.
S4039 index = -0.469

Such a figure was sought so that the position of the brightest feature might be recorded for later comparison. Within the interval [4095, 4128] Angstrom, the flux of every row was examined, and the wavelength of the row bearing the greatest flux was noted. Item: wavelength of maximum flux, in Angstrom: 4124.5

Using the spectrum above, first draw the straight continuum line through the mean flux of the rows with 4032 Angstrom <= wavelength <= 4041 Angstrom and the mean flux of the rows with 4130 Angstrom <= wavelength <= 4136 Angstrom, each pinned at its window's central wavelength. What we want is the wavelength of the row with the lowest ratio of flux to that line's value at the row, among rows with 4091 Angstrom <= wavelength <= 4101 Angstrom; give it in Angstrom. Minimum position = 4099.0 Angstrom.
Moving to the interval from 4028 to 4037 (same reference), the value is 4033.0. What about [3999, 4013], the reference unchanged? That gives 4004.5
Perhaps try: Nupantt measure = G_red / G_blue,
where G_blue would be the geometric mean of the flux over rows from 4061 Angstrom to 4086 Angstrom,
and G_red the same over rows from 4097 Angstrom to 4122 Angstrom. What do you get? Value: 0.90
